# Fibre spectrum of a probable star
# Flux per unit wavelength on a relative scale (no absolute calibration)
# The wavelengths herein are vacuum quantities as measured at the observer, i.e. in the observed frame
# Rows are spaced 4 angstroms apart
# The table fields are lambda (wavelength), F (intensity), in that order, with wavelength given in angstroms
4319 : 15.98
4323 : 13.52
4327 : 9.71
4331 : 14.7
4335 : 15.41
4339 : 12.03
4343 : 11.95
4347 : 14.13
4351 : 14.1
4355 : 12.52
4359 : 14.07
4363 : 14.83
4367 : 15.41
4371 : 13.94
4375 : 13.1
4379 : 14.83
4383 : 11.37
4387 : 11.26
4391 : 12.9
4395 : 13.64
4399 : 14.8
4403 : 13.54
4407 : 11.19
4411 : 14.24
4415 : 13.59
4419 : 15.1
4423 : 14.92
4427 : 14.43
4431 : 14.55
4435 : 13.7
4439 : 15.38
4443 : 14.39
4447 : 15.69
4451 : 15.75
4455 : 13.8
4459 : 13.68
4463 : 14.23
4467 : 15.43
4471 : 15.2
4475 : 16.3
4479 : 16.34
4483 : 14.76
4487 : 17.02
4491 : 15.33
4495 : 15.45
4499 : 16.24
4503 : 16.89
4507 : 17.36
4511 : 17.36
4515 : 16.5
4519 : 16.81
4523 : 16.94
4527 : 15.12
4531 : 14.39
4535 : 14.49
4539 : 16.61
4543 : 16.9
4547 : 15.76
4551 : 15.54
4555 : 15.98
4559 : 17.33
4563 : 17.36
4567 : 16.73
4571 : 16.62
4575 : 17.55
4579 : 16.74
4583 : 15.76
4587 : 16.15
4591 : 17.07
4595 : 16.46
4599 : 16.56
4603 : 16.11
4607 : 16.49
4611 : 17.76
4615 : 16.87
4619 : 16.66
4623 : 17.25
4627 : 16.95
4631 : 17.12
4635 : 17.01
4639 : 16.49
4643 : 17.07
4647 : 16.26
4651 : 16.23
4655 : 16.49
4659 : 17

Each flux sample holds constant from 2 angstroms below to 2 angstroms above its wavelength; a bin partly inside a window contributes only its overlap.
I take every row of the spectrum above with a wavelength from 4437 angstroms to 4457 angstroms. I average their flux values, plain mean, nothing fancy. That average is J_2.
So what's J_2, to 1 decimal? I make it 15.0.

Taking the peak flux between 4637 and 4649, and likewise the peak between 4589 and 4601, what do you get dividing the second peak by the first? 1.00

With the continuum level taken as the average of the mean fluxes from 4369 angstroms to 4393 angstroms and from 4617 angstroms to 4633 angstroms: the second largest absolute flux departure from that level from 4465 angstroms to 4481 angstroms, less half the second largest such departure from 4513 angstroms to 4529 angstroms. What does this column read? 0.42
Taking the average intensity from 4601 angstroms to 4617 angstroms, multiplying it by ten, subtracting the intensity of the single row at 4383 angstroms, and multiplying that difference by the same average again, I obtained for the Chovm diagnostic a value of 2634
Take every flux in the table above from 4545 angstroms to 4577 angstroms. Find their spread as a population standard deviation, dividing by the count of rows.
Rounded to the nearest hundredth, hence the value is 0.73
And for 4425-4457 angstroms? 0.75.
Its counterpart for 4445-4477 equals 0.92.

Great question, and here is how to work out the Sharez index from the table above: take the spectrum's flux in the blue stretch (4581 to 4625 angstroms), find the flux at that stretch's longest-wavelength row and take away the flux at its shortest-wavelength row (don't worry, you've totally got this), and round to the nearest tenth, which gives 1.5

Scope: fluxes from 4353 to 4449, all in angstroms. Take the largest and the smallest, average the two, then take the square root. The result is 3.67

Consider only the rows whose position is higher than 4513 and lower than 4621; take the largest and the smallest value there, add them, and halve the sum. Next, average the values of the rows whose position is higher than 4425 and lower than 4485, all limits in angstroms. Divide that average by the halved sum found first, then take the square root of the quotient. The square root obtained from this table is 0.96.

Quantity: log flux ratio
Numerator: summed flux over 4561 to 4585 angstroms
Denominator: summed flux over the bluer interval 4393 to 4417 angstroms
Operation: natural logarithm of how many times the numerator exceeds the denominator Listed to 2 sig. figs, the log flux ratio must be 0.22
